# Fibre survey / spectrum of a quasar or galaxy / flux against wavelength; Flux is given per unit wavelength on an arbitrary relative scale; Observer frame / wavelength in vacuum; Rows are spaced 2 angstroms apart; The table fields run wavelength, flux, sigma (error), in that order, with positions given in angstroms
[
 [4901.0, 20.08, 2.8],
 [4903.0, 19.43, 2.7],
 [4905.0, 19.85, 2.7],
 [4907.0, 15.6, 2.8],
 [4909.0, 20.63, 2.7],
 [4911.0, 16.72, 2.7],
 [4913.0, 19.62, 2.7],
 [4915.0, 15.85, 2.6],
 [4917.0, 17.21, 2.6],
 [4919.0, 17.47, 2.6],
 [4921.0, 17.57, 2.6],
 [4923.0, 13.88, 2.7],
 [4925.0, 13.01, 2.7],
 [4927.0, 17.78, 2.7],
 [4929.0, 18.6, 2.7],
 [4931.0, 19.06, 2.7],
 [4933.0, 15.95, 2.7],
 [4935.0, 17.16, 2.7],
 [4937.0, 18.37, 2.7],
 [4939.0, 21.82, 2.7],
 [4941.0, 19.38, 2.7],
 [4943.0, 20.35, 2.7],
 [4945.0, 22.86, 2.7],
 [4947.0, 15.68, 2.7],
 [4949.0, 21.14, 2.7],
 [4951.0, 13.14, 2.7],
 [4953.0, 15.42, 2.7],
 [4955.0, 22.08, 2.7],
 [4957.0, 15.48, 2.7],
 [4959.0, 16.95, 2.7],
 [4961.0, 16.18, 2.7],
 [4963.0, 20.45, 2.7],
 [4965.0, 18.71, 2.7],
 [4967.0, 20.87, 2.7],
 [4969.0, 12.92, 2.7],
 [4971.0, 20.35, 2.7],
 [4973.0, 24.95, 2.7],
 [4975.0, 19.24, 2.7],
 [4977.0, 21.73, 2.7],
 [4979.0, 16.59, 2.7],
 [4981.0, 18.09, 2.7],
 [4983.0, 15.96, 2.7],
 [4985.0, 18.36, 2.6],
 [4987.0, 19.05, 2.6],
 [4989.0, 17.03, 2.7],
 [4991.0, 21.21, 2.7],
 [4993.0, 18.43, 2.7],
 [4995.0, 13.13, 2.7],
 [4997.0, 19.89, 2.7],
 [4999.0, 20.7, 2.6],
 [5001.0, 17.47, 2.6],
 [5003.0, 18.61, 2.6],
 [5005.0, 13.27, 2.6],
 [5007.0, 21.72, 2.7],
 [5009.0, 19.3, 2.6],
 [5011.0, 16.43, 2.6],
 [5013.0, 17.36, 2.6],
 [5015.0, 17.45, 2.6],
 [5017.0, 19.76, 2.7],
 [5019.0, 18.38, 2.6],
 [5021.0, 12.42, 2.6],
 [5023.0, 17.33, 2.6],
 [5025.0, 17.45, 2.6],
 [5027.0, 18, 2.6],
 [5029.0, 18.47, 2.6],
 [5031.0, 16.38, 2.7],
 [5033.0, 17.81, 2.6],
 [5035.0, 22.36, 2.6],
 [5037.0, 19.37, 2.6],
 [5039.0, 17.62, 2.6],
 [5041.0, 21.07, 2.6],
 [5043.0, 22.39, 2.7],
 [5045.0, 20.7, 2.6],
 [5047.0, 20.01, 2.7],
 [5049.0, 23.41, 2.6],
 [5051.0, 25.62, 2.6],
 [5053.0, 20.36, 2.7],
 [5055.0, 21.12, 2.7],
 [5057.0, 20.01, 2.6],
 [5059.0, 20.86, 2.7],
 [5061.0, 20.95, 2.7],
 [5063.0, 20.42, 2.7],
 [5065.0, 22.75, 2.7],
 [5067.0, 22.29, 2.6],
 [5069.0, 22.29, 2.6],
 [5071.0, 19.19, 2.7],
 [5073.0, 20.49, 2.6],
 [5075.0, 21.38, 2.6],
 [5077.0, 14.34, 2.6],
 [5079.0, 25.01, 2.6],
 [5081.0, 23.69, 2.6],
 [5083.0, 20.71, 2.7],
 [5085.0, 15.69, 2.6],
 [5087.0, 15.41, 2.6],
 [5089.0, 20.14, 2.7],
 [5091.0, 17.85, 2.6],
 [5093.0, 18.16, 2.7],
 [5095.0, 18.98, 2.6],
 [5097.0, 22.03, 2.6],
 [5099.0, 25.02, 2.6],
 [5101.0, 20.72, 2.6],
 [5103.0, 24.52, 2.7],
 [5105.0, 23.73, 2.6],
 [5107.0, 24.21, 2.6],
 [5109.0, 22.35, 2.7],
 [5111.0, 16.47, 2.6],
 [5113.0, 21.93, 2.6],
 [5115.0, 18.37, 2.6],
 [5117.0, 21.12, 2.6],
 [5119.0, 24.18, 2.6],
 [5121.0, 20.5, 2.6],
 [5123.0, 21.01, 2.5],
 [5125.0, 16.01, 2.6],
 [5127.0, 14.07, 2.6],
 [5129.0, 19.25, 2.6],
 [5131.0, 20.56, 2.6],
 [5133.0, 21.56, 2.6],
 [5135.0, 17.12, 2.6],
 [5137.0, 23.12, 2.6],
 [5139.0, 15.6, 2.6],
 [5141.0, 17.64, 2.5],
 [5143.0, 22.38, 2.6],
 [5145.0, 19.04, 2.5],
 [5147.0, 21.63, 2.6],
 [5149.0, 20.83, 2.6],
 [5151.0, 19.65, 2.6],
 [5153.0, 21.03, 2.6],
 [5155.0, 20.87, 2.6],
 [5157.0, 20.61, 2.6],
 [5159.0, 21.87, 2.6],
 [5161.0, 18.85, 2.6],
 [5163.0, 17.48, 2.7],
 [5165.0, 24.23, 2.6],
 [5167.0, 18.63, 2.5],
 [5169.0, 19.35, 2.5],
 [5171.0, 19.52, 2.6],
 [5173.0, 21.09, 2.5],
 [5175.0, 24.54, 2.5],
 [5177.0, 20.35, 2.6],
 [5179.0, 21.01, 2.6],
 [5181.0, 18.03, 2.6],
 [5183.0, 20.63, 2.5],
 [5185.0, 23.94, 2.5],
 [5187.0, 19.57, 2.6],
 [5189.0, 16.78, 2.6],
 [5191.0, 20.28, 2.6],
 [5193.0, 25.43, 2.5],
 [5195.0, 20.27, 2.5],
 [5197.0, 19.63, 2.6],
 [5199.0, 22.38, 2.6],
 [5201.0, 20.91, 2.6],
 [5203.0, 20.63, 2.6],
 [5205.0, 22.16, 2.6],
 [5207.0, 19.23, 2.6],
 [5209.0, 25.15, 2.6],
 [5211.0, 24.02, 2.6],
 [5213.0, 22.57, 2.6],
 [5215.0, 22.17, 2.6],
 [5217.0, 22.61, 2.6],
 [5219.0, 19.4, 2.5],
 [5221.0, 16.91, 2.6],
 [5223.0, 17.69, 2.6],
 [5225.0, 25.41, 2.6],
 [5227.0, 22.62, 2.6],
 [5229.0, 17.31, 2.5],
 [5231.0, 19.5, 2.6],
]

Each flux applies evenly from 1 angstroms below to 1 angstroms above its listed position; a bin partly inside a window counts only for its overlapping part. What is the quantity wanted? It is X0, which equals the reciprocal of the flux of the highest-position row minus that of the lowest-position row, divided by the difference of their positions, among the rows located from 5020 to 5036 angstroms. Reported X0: -0.0026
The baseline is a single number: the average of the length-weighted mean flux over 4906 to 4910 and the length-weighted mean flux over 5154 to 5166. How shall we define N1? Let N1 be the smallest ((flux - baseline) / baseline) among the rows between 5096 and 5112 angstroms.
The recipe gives -0.15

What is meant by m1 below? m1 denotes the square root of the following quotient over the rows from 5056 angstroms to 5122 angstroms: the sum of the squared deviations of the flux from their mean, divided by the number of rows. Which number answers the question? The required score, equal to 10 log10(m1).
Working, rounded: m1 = 2.74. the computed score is 4.4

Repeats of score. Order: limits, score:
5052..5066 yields -0.8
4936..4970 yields 4.8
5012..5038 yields 3.3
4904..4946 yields 3.8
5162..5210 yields 3.7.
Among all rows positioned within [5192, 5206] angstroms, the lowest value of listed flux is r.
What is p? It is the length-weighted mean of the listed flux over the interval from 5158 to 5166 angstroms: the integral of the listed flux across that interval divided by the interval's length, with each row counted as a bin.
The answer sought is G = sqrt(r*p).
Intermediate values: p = 20.6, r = 19.63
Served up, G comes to 20.1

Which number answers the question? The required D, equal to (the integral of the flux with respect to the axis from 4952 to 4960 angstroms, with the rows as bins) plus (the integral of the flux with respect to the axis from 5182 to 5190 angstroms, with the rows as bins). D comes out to 302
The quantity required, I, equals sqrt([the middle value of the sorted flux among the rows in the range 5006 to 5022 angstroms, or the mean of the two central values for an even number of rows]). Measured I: 4.23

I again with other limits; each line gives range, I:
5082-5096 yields 4.26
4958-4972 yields 4.33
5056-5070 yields 4.58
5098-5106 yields 4.91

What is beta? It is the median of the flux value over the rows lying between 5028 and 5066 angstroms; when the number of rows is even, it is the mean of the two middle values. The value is 20.7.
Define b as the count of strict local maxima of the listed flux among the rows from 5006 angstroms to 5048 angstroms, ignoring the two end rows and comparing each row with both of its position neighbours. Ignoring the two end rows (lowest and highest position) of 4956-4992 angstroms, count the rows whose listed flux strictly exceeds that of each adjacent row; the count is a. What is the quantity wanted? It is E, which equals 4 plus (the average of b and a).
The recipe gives 9.5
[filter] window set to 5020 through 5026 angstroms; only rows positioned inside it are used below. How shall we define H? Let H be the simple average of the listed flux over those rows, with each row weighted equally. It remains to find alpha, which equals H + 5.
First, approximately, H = 16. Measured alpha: 21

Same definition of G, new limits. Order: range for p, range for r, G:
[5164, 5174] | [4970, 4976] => 19.9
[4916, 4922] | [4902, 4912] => 16.5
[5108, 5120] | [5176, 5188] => 19.3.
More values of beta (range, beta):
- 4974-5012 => 18.4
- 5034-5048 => 20.7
